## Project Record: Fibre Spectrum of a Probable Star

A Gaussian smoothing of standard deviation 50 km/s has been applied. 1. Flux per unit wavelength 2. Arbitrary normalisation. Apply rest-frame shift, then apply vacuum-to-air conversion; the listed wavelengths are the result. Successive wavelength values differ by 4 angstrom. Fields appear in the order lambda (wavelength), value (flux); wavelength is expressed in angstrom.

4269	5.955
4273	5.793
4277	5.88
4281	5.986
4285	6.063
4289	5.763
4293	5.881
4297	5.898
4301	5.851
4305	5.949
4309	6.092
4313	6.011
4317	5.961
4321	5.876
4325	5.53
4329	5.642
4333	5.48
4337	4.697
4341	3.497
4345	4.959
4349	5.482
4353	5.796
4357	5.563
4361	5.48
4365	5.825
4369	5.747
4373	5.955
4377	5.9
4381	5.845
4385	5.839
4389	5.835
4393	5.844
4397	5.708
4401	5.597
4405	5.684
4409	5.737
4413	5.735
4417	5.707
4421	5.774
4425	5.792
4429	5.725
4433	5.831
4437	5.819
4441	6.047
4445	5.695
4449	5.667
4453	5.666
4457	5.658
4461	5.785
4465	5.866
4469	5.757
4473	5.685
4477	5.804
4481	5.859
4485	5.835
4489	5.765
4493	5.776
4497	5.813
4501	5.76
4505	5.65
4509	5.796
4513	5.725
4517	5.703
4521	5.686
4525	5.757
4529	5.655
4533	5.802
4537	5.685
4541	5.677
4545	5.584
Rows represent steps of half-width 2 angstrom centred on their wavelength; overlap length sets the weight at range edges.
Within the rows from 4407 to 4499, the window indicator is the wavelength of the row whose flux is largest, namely 4441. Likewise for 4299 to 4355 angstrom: 4309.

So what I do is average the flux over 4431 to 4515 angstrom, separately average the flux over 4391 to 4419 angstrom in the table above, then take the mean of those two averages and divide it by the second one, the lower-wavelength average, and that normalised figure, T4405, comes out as 1.01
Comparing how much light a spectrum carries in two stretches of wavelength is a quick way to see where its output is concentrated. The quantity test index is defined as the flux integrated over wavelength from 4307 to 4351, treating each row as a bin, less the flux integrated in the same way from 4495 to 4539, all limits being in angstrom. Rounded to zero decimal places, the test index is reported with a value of -15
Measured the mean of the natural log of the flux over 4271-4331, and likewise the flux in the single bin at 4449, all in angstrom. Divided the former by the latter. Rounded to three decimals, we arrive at 0.313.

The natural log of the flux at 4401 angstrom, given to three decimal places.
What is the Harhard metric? 1.722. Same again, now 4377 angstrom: 1.775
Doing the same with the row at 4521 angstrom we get 1.738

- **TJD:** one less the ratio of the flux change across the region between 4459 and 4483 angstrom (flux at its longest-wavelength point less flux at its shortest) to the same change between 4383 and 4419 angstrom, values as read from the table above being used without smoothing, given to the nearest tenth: 1.6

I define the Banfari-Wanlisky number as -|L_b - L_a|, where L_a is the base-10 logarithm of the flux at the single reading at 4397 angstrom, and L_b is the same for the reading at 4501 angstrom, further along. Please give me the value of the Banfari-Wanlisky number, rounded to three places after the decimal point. -0.004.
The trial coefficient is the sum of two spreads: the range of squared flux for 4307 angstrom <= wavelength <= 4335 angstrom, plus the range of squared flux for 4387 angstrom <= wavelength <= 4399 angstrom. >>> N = 9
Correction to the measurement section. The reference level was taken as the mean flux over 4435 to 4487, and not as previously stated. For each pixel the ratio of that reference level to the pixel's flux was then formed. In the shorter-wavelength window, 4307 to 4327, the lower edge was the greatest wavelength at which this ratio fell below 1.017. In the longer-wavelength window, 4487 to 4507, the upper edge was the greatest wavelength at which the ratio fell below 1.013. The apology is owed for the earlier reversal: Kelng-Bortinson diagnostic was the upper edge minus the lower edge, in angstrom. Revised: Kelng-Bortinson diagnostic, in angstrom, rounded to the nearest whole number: 180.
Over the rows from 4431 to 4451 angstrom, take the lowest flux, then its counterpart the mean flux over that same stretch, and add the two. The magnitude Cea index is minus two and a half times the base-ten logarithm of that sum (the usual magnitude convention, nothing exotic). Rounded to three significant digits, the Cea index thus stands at -2.65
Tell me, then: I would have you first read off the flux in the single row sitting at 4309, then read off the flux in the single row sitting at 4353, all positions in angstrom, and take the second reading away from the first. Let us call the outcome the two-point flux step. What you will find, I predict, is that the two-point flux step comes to 0.30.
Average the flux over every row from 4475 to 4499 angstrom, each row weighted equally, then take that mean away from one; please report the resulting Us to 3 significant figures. -4.81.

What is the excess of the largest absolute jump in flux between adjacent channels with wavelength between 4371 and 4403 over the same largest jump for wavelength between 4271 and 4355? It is -1.3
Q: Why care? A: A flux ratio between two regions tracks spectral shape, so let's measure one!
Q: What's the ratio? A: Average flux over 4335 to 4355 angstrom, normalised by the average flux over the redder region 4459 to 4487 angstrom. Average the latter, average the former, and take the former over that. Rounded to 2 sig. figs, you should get 0.84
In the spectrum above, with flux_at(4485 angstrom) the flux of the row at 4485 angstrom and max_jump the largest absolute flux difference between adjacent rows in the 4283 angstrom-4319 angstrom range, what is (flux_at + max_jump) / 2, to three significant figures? 3.07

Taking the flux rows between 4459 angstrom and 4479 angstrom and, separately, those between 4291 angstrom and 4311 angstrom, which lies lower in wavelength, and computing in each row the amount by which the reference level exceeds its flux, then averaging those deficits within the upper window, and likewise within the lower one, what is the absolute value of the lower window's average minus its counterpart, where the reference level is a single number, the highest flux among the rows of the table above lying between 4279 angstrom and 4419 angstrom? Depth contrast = 0.15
